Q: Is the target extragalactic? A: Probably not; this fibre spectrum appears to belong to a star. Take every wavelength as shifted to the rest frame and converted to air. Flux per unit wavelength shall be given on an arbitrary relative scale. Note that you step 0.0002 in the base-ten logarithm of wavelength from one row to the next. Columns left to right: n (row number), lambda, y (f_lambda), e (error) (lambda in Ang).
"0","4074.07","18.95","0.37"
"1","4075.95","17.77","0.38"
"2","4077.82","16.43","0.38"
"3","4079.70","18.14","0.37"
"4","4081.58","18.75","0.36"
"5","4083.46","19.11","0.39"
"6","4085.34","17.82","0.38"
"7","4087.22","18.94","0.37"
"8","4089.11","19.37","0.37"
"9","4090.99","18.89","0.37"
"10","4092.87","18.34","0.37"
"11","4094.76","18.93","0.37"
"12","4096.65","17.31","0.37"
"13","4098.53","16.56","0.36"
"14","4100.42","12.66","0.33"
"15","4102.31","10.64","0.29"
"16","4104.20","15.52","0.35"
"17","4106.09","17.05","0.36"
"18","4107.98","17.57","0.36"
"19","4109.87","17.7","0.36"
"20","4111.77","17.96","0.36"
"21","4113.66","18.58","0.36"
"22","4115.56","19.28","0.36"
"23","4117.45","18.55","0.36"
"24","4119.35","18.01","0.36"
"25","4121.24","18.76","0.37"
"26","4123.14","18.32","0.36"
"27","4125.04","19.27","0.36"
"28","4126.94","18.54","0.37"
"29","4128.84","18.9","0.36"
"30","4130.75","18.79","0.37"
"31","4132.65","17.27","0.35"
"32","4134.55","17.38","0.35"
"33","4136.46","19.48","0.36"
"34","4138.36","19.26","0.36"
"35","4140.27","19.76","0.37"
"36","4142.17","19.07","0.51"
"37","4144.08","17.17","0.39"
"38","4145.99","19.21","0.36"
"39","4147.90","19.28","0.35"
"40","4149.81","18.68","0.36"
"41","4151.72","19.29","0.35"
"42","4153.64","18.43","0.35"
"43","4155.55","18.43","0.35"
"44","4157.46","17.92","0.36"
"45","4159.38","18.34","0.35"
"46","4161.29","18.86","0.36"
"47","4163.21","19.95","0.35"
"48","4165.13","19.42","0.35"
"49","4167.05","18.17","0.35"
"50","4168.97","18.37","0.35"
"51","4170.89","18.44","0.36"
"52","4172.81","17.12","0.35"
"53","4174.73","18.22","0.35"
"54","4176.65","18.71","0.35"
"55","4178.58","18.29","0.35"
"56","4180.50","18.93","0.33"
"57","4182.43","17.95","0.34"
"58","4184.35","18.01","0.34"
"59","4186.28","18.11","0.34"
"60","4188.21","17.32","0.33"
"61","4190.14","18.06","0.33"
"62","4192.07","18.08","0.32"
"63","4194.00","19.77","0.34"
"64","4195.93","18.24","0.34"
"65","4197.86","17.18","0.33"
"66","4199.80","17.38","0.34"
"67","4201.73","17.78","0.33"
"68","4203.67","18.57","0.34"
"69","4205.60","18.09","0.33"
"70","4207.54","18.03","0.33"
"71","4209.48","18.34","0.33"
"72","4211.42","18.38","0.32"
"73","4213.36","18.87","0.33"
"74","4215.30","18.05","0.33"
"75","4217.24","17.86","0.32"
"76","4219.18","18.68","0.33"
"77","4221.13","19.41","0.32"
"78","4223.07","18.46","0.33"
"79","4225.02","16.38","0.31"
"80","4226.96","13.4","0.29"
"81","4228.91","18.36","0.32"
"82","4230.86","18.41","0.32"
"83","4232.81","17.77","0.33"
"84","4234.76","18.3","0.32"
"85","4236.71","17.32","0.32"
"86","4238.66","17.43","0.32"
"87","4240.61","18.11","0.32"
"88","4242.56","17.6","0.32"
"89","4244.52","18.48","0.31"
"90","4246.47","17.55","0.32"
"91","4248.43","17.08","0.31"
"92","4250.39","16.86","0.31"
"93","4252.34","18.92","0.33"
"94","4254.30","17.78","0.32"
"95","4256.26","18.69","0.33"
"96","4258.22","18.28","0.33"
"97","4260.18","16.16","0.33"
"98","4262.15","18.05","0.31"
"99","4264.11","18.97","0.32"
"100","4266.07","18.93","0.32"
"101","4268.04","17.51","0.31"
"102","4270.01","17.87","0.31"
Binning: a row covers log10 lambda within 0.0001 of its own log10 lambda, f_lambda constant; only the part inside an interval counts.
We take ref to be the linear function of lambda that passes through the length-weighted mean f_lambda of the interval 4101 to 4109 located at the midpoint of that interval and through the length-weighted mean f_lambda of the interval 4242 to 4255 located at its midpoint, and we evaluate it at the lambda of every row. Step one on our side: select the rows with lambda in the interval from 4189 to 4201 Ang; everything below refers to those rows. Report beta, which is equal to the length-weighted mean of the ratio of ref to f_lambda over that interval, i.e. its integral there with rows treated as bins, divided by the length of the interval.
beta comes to 0.929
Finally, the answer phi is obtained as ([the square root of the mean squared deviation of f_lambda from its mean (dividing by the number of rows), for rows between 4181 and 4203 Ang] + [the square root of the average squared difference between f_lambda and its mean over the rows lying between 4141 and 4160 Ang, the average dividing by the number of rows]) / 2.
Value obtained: 0.7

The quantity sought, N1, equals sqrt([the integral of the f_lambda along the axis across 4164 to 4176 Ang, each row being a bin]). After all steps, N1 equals 14.8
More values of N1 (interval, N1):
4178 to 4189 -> 14.1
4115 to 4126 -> 14.3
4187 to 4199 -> 14.7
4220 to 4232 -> 14.5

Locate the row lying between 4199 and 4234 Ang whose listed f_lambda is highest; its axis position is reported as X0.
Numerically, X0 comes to 4221.13 Ang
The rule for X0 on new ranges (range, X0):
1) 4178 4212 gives 4194.00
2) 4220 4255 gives 4221.13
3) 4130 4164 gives 4163.21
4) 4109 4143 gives 4140.27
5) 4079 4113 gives 4089.11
